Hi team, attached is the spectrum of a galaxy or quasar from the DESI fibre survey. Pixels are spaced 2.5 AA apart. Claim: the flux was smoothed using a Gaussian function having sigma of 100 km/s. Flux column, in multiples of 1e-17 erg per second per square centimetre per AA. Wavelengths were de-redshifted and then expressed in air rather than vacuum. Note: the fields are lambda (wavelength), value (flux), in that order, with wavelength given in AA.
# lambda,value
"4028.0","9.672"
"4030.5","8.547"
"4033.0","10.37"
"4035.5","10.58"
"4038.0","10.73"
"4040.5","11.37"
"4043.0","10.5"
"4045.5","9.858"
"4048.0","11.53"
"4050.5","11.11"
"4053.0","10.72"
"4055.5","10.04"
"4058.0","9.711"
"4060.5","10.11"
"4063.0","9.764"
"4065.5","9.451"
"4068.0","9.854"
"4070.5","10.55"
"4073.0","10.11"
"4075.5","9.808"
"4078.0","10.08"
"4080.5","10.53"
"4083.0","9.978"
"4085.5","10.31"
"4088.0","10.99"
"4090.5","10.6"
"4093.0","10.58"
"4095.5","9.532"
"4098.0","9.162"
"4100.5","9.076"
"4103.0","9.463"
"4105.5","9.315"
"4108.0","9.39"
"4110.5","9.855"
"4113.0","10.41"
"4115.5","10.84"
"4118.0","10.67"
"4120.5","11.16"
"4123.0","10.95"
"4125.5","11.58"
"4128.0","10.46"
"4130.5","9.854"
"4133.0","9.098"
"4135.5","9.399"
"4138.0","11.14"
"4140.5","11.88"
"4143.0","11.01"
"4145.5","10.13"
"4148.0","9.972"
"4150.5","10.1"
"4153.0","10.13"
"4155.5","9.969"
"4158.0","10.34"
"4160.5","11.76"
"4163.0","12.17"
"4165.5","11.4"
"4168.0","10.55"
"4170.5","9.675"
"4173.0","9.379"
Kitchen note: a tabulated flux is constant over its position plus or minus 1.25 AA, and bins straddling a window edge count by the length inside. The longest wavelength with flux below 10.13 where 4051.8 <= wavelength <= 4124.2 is 4110.5 AA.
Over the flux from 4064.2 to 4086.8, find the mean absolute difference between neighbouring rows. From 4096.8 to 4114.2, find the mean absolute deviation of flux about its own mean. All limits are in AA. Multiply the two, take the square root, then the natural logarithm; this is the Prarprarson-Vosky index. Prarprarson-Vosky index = -0.95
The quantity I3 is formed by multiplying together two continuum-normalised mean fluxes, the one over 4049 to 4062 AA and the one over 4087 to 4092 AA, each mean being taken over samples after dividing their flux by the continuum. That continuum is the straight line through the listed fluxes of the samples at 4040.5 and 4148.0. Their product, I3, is 0.93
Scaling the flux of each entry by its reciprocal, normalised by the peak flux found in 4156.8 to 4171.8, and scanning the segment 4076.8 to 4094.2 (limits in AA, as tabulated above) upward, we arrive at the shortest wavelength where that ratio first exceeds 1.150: 4078.0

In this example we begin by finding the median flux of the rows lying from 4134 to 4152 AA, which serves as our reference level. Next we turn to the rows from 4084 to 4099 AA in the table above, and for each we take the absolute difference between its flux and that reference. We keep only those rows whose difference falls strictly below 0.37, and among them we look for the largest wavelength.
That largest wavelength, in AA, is 4085.5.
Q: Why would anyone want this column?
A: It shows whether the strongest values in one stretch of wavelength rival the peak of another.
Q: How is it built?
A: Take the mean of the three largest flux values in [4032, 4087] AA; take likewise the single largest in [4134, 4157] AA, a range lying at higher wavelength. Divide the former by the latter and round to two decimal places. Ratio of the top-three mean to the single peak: 0.95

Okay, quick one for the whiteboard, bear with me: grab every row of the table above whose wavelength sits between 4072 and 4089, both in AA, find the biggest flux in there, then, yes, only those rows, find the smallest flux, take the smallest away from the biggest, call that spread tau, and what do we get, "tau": 1.18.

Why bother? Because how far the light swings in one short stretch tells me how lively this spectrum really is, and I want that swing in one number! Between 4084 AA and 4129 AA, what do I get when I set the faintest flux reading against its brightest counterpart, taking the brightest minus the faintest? 2.5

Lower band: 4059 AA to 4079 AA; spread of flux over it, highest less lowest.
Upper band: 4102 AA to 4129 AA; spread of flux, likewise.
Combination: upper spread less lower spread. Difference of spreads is 1.2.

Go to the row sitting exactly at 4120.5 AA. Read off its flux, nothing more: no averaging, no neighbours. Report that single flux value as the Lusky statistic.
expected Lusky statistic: 11.16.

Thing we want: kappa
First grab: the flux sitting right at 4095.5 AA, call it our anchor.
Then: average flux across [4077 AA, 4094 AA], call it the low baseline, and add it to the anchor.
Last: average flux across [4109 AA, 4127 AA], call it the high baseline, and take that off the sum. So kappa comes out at 9.2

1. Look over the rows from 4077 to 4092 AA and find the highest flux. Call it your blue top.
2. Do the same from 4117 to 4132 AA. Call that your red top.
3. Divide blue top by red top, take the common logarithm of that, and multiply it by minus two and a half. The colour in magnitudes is 0.057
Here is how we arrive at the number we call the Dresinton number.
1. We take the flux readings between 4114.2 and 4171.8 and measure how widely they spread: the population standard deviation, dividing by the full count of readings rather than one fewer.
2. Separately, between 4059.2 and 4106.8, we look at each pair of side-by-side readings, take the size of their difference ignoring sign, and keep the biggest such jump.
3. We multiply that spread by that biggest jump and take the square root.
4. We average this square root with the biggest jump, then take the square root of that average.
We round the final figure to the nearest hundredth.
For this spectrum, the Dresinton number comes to 0.99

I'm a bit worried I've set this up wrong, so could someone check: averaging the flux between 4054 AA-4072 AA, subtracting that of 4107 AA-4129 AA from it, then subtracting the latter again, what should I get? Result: -11.3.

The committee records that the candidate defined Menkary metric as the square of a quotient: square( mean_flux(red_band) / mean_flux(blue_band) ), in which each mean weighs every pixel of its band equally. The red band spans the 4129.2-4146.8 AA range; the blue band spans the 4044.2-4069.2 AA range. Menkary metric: 1.03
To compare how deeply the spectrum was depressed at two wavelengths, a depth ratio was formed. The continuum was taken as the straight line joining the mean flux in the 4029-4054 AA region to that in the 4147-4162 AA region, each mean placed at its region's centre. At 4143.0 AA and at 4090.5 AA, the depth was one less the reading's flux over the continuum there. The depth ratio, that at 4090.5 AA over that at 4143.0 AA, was 0.2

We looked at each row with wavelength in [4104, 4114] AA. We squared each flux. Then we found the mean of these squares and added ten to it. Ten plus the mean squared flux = 105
